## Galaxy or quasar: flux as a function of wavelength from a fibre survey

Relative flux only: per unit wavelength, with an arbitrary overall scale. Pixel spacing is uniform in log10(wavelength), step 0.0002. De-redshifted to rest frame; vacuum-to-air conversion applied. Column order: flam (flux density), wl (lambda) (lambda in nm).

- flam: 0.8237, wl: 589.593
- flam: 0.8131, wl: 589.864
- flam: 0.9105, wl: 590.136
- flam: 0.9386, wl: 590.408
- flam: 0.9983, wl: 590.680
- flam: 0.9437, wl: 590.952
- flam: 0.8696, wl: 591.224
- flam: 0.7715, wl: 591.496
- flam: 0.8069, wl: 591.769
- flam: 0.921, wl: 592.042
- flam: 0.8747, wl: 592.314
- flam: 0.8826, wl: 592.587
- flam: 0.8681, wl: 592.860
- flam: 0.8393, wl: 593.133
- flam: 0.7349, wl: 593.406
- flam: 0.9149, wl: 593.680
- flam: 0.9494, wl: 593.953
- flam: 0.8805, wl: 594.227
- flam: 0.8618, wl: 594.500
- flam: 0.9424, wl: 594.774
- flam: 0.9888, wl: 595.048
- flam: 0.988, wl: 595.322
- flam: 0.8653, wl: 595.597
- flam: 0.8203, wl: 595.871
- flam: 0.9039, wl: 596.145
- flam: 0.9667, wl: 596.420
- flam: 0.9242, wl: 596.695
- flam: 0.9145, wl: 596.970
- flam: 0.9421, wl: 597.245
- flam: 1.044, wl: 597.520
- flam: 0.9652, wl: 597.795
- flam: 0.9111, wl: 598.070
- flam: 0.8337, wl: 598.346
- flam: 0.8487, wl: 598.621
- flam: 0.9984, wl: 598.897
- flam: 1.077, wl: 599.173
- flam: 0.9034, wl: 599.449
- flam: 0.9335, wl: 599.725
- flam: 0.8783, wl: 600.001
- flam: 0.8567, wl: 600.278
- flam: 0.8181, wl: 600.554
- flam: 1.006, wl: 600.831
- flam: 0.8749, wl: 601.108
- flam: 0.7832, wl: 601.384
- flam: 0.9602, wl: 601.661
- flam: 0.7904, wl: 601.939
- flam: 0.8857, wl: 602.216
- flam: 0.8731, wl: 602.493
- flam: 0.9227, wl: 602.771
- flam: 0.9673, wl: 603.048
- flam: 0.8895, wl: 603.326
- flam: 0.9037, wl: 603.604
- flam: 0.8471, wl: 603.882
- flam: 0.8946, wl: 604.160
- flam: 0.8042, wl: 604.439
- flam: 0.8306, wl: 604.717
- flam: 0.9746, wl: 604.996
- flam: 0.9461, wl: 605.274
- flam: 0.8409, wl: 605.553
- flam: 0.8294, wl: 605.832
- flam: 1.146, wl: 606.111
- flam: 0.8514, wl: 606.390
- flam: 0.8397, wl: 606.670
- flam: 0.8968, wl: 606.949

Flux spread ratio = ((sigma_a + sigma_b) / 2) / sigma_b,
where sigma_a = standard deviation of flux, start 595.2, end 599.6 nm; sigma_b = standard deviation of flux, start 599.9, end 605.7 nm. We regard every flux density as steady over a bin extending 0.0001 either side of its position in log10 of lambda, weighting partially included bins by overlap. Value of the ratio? 1.08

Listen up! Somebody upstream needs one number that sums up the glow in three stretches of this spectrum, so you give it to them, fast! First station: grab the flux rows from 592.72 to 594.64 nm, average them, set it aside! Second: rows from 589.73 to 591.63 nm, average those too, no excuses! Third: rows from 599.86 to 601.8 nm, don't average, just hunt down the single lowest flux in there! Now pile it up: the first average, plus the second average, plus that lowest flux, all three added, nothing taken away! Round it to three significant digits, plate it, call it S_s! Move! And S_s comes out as 2.54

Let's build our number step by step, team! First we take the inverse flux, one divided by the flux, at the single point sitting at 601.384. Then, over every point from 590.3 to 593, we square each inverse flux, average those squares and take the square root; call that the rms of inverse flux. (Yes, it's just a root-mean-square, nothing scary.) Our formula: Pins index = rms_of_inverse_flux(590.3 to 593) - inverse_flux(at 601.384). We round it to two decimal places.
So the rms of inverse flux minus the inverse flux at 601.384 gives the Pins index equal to -0.14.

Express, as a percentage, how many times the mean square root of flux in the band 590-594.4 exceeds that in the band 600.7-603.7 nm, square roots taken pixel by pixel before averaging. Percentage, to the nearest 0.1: 99.2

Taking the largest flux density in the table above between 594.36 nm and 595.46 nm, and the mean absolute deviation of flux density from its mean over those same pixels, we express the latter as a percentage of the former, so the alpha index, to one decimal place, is 4.4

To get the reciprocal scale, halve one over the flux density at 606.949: 0.558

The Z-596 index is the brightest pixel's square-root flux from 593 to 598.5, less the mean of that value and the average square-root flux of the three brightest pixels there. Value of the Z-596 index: 0.0092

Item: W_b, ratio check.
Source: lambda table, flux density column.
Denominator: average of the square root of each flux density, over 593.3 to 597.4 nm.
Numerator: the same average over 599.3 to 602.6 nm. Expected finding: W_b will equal 0.99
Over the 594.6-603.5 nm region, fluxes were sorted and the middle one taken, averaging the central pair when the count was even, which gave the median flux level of 0.913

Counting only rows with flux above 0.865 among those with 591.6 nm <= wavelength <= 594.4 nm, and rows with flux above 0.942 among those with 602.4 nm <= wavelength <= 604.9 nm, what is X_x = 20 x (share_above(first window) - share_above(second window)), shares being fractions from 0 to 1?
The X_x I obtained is 12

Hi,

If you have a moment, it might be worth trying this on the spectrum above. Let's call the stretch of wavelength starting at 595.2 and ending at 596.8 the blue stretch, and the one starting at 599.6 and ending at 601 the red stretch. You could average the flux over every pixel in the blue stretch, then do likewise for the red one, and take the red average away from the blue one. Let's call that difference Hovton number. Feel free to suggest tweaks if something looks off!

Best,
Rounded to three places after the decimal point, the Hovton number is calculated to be 0.013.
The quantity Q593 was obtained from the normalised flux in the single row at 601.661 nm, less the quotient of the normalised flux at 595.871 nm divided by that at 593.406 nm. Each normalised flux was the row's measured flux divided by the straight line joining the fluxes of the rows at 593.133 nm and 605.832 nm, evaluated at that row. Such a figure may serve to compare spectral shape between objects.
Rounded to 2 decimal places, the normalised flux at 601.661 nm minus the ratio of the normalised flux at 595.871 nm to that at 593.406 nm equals 0.03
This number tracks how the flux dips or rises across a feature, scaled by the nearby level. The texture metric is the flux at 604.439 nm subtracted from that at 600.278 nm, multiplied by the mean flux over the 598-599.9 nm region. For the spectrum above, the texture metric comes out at 0.05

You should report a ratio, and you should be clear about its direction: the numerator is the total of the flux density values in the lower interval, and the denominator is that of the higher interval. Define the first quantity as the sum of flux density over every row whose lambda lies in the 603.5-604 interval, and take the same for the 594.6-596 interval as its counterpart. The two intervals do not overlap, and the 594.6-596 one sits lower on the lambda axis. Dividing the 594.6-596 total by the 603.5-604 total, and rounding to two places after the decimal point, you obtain 2.63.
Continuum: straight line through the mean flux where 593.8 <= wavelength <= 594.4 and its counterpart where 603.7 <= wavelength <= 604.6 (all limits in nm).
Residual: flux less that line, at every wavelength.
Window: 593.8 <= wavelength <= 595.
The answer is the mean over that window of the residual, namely 0.00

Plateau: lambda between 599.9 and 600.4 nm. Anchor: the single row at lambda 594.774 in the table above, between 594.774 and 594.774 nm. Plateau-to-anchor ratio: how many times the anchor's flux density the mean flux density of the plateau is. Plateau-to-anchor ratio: 0.92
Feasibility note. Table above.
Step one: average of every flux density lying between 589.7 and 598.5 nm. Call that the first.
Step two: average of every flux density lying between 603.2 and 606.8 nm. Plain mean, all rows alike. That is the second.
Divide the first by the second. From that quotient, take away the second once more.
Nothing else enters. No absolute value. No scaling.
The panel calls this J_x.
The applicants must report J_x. 0.12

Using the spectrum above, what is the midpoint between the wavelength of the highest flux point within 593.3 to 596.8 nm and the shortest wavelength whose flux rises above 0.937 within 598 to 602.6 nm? 596.97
